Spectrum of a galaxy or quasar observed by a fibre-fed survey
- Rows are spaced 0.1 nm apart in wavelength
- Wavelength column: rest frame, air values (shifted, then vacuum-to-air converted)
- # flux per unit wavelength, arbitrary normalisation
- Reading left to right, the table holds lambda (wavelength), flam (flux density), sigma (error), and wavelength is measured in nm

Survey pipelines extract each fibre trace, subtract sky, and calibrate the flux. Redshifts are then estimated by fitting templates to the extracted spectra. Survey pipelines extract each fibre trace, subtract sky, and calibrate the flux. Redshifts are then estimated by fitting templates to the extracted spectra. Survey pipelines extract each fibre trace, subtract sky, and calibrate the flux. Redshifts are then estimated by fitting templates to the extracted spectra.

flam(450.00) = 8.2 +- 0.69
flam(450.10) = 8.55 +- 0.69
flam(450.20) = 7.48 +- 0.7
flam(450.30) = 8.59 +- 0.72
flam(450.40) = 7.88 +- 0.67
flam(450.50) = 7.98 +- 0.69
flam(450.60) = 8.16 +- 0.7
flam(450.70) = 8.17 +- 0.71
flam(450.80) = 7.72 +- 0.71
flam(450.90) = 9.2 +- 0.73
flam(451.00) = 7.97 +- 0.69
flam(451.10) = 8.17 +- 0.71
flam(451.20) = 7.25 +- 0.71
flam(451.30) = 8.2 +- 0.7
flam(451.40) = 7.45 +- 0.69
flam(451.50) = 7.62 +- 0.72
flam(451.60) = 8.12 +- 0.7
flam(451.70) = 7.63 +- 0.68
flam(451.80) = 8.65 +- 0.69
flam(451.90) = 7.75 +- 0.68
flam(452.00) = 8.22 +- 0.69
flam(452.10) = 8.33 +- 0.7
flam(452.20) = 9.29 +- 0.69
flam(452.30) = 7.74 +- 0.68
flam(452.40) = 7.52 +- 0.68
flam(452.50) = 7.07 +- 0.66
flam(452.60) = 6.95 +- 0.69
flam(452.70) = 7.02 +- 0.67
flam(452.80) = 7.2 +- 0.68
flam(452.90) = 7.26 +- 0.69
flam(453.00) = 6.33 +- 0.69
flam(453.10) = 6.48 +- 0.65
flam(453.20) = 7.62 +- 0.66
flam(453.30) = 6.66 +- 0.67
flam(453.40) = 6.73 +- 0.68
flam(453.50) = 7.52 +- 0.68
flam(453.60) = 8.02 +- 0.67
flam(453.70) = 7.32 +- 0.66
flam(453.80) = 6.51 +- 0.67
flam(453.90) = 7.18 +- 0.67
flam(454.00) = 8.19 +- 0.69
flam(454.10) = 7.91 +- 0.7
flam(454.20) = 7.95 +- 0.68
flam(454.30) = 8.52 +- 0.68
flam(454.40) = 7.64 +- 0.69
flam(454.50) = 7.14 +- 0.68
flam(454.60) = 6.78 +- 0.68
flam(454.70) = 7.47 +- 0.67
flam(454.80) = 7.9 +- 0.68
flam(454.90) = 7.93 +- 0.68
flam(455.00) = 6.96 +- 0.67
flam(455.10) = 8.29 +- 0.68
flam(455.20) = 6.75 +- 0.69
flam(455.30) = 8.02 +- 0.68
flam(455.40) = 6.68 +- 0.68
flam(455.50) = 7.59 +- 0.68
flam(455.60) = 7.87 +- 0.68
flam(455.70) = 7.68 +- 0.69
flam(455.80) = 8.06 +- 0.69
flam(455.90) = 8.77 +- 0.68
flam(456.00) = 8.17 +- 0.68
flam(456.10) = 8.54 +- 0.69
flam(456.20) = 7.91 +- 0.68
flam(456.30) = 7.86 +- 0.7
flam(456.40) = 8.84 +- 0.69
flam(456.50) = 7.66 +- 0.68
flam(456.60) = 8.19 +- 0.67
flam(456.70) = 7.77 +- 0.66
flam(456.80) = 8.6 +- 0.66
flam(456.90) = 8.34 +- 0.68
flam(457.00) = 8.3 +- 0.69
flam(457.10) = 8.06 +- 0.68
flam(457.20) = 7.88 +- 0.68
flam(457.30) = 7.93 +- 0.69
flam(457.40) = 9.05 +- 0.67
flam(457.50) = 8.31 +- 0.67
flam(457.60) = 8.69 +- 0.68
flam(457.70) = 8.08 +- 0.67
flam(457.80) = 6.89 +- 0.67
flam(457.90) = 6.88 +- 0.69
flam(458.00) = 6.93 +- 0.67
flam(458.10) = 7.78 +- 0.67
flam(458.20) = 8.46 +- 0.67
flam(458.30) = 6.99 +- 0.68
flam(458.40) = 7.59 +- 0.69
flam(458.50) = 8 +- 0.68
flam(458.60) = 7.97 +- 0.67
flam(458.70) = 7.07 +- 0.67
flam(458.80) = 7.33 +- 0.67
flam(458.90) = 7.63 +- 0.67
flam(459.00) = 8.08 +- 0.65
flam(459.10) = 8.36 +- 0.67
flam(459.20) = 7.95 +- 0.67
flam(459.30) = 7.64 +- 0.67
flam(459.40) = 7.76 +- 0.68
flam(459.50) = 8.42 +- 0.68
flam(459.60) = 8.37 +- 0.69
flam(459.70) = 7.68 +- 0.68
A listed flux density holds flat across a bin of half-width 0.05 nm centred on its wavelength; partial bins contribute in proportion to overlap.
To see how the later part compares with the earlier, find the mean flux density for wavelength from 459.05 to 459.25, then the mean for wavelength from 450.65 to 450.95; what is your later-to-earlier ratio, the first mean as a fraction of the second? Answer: 0.98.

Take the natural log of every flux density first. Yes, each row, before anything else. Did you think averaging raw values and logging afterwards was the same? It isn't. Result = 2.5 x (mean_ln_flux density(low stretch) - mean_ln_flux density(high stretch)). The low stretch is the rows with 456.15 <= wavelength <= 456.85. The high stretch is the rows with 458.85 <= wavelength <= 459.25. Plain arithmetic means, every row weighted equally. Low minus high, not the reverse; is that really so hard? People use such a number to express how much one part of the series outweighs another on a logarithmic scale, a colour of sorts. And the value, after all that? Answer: 0.033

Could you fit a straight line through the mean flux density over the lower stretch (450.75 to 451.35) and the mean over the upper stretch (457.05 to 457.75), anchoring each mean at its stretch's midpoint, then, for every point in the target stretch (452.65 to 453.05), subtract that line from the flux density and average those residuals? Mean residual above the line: -1.2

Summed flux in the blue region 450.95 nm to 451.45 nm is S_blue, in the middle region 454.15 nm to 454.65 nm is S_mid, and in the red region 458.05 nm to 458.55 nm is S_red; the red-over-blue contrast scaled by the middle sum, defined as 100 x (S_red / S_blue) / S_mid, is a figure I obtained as 2.61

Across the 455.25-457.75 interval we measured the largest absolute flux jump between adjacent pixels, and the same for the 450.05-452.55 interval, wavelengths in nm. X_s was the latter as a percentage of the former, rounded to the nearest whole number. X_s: 116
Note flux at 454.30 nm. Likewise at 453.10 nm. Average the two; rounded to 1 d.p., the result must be 7.5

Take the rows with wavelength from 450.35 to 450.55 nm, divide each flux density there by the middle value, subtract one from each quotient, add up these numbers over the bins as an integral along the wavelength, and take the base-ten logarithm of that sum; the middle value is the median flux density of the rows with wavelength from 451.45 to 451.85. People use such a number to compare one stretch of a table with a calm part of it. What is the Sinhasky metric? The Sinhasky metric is -2.85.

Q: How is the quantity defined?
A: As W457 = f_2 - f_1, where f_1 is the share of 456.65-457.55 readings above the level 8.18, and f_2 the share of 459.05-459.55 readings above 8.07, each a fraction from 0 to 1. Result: -0.2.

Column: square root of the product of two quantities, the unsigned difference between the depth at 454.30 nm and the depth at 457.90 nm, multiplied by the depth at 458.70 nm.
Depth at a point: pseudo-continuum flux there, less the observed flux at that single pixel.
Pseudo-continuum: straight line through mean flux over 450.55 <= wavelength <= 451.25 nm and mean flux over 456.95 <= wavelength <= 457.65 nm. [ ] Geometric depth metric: 1.5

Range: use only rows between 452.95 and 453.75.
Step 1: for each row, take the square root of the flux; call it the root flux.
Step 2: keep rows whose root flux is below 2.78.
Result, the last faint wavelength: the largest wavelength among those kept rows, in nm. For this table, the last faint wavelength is 453.70 nm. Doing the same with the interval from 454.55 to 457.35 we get 456.50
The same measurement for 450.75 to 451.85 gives 451.70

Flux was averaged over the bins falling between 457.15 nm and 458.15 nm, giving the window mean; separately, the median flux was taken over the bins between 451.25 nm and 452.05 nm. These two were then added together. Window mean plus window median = 15.8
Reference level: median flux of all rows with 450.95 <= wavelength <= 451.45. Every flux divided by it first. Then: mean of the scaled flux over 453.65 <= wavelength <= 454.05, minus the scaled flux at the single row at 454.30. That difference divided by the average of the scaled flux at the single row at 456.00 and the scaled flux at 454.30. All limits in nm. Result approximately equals -0.146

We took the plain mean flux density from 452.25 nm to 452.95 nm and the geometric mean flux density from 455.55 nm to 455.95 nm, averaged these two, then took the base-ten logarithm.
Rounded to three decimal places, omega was 0.885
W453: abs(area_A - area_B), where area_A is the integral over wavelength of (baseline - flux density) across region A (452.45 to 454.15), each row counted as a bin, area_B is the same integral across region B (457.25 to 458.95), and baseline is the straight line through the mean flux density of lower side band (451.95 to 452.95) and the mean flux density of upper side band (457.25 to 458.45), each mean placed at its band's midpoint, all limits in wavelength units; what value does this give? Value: 0.75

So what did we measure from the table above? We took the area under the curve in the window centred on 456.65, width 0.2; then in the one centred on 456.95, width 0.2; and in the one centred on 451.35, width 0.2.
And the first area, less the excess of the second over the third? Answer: 1.5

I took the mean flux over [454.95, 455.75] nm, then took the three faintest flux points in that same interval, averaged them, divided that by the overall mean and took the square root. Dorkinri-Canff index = 0.95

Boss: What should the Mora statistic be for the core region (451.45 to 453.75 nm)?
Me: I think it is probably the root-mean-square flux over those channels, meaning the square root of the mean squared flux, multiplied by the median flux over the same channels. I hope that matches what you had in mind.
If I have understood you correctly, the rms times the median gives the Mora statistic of 57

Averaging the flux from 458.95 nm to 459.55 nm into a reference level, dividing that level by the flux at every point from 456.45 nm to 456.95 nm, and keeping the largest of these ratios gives 1.049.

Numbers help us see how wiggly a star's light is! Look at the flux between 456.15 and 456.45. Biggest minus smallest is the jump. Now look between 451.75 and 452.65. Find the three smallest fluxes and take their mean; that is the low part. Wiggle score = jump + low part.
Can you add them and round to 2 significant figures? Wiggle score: 8.2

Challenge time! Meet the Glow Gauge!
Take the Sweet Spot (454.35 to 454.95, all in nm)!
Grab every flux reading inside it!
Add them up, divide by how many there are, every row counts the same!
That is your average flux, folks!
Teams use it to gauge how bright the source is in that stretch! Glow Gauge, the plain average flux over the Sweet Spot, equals 7.5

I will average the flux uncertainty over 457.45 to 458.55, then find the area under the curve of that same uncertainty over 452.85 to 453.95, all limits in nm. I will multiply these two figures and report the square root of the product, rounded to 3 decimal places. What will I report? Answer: 0.707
